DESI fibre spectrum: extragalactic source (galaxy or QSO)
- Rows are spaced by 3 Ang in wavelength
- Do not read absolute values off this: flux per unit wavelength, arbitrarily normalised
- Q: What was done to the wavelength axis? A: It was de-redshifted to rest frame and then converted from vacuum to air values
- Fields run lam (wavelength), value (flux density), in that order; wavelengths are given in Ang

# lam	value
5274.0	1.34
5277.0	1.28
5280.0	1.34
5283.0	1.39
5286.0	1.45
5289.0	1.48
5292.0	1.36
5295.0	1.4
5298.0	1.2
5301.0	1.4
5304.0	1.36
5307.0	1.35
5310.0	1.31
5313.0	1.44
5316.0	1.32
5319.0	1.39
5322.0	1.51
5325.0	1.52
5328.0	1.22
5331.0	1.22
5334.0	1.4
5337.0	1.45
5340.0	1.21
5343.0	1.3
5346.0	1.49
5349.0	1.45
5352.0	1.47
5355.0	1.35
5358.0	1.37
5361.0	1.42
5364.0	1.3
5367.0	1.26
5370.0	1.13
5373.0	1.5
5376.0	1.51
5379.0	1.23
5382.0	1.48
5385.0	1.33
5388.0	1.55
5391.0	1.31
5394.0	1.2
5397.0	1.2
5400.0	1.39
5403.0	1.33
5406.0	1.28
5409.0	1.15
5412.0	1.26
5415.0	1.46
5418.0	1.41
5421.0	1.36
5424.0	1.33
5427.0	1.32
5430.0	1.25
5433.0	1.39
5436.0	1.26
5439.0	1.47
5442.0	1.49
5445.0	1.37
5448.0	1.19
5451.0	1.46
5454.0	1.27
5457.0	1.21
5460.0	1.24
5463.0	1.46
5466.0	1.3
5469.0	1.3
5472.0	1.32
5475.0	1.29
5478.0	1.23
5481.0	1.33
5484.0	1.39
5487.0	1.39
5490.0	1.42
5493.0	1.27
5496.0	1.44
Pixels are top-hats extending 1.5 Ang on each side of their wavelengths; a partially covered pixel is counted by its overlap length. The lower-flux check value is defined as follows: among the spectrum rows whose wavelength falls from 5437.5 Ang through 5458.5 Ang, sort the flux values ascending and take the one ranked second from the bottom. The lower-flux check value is 1.21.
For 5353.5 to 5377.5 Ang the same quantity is 1.26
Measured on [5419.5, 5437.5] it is 1.26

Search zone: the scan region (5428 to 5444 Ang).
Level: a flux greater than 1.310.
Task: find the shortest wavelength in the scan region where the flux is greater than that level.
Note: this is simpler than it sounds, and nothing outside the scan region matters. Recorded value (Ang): 5433.0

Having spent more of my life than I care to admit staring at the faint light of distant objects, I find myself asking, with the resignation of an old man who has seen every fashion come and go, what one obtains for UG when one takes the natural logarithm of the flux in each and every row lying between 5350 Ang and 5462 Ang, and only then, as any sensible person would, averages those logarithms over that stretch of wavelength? 0.288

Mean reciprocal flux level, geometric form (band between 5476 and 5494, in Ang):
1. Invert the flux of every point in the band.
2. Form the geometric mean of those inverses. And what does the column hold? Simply 0.748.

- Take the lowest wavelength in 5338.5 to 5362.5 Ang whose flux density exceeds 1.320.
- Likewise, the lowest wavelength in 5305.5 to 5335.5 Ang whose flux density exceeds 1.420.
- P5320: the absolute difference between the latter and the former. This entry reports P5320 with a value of 33 Ang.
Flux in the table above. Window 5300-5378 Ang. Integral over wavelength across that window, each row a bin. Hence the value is 107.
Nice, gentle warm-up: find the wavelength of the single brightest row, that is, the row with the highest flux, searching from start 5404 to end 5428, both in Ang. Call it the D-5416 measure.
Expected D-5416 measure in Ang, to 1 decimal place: 5415.0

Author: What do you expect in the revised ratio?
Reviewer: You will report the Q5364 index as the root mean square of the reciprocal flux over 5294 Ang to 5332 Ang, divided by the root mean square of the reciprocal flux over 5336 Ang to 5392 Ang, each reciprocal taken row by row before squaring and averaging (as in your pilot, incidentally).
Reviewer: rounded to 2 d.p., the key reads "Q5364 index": 1.01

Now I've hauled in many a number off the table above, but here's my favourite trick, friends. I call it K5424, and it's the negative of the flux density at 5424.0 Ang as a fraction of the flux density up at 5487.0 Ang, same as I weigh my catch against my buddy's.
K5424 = -0.96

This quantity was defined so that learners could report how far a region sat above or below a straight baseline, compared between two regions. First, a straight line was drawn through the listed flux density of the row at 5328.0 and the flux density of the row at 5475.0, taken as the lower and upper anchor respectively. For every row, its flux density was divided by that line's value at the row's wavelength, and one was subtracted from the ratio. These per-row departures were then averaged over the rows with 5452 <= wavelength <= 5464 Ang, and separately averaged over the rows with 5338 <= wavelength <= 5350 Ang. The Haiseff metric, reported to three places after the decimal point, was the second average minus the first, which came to 0.100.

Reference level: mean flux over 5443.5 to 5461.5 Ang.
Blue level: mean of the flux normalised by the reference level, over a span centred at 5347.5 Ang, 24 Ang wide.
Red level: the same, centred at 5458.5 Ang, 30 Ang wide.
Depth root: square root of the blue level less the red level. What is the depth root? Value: 0.24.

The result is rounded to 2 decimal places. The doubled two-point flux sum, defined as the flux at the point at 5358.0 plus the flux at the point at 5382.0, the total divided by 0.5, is 5.70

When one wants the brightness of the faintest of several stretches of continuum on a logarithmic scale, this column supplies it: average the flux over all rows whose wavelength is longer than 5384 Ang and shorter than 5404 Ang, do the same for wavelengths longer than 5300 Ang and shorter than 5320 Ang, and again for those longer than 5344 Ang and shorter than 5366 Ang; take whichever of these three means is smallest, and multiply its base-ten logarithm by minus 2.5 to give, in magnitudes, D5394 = -0.31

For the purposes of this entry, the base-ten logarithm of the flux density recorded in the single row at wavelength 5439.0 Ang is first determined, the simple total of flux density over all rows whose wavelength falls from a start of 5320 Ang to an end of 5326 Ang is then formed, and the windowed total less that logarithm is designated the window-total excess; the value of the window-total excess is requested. 2.86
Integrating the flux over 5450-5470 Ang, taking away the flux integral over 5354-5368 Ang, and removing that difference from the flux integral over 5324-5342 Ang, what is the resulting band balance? 16.4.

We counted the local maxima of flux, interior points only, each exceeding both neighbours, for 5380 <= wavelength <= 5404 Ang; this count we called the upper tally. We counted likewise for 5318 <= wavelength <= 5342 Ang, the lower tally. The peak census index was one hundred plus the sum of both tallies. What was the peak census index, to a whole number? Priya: 104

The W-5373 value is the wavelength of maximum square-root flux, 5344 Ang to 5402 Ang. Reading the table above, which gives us 5388.0 Ang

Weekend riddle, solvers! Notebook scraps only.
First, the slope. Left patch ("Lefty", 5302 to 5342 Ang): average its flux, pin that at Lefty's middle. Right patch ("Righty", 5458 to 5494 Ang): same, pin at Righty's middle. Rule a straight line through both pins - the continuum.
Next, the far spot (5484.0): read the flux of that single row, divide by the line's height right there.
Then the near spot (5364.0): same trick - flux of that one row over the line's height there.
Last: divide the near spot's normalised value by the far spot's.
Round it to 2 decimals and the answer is 0.92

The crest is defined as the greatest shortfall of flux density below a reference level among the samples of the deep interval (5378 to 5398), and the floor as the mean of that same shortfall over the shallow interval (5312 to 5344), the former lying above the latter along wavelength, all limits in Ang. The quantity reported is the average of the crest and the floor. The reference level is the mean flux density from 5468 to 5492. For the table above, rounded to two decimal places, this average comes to 0.05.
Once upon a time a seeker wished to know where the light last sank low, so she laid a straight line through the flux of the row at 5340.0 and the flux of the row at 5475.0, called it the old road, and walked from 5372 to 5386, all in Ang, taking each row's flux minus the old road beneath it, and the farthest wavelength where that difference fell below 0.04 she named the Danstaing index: 5379.0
